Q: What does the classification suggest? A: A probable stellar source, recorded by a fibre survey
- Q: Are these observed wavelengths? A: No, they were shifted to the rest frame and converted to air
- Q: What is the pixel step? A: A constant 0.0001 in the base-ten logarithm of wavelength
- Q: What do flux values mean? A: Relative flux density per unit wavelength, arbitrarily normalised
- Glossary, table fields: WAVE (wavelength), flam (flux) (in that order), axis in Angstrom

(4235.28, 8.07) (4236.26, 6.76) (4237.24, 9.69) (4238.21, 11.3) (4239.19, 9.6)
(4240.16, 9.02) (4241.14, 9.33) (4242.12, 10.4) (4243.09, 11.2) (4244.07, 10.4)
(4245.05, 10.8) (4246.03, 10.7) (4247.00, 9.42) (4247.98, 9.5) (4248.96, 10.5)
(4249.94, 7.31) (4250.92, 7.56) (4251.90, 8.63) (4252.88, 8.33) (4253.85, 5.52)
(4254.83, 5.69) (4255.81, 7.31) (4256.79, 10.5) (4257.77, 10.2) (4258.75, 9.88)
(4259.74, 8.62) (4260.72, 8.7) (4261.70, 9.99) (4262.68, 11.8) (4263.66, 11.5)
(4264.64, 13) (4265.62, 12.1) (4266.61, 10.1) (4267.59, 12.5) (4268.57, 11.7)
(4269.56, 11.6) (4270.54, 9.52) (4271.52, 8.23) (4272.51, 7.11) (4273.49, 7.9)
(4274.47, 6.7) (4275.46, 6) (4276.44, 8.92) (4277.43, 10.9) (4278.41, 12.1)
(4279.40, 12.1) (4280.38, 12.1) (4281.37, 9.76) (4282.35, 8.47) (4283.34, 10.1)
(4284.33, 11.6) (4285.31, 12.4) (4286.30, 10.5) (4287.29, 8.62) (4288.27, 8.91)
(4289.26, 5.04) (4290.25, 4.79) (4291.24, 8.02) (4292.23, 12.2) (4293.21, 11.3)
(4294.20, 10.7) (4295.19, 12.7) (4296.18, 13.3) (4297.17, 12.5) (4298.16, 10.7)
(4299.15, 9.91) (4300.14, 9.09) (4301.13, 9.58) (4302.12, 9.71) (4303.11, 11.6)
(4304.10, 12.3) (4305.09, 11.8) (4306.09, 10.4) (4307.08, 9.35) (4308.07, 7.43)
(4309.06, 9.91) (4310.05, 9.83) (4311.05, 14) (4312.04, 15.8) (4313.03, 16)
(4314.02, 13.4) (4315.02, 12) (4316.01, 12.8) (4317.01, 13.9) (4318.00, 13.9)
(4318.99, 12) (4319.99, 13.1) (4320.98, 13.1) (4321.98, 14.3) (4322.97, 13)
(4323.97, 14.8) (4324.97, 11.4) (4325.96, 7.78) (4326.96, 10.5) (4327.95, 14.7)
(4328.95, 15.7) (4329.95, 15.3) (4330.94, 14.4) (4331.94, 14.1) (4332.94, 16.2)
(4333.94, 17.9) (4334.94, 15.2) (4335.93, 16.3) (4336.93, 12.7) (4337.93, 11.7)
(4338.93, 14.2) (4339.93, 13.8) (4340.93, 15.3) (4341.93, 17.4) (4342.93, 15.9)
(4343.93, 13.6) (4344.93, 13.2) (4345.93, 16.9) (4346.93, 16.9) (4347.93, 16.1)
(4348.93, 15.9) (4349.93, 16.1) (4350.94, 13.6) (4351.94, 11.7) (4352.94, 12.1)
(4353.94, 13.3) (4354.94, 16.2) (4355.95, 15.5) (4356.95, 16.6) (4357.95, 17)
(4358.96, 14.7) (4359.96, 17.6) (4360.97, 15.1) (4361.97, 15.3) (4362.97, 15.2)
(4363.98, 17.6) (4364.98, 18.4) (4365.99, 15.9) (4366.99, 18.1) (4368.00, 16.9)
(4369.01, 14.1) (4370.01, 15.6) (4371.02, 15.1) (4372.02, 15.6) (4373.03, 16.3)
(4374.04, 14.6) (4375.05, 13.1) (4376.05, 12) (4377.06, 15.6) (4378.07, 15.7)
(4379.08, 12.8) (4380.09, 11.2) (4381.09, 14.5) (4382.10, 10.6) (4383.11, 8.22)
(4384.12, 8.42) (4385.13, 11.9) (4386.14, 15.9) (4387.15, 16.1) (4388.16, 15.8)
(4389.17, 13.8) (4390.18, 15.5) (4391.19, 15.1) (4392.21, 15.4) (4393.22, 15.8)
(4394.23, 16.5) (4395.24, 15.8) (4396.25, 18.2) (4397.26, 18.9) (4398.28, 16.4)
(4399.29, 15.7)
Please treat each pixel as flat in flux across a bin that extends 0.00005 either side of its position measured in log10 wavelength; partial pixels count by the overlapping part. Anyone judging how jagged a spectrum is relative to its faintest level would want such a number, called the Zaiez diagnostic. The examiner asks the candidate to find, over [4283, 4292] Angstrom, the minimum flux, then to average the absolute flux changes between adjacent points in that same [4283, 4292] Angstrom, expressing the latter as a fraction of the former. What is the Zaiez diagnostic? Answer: 0.36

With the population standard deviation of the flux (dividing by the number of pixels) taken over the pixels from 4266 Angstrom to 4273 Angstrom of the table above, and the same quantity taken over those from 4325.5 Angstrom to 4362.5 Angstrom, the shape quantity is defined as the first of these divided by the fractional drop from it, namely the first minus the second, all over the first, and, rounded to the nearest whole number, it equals -12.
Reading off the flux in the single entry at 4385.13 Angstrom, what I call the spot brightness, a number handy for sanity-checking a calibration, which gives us 11.9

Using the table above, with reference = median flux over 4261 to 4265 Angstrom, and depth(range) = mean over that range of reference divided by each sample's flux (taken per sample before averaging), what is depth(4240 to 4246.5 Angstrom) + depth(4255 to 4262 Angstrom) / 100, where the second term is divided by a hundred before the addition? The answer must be 1.15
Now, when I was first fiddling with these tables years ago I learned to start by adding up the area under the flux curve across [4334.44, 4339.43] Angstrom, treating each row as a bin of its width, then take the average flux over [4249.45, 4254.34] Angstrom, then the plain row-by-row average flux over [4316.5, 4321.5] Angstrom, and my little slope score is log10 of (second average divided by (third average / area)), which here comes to 1.60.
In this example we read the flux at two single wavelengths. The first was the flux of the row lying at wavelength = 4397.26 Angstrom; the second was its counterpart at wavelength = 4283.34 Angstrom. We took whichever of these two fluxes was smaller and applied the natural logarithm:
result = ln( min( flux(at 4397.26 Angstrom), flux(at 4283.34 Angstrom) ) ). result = 2.31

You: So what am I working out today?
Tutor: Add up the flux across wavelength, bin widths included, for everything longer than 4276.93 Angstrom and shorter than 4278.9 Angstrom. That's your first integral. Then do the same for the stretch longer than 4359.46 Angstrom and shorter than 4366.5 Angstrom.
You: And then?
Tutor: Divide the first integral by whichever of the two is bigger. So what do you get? 0.20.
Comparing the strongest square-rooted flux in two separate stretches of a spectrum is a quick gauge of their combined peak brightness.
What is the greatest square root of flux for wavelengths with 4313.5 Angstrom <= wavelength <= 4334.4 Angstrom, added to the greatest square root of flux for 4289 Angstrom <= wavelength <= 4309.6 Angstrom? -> 7.88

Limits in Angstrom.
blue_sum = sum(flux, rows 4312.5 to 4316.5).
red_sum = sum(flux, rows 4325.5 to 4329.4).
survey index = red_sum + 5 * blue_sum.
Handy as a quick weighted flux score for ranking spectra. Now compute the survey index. 320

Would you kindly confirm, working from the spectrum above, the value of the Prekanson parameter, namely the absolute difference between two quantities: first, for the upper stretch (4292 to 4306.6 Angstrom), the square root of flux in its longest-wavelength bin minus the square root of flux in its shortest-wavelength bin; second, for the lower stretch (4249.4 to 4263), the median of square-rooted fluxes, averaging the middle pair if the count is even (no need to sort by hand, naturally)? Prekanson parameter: 3.2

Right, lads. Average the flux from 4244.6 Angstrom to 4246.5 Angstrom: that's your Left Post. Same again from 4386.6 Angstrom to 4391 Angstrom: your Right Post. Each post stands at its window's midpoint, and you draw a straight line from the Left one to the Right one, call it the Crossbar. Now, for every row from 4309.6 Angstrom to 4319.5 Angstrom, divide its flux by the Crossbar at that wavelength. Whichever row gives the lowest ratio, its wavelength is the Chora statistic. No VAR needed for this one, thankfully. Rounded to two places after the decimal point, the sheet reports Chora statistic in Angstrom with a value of 4310.05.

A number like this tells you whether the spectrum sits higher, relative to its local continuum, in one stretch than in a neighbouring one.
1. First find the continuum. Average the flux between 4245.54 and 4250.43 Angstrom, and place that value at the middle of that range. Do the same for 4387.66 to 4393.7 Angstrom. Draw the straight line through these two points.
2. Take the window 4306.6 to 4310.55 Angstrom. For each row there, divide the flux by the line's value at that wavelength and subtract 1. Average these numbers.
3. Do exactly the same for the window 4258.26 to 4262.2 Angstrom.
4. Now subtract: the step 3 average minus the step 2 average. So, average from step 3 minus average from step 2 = 0.17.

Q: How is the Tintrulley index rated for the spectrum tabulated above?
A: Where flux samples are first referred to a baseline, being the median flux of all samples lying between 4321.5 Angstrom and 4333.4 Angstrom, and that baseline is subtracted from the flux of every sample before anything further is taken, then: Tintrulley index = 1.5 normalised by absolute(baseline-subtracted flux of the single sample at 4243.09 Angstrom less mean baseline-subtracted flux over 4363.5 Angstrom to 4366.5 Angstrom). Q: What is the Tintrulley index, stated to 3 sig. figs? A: 0.246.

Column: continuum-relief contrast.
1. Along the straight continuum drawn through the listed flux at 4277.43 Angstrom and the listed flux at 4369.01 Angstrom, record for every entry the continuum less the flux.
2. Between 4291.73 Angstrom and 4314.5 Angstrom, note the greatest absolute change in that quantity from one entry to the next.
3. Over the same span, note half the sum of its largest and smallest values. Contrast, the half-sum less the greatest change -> -3.8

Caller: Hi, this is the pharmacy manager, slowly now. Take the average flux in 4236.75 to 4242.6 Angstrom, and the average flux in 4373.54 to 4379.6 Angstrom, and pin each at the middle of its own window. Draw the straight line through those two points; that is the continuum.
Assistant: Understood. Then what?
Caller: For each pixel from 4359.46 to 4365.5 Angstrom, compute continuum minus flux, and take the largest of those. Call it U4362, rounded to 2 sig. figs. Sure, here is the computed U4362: -1.6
